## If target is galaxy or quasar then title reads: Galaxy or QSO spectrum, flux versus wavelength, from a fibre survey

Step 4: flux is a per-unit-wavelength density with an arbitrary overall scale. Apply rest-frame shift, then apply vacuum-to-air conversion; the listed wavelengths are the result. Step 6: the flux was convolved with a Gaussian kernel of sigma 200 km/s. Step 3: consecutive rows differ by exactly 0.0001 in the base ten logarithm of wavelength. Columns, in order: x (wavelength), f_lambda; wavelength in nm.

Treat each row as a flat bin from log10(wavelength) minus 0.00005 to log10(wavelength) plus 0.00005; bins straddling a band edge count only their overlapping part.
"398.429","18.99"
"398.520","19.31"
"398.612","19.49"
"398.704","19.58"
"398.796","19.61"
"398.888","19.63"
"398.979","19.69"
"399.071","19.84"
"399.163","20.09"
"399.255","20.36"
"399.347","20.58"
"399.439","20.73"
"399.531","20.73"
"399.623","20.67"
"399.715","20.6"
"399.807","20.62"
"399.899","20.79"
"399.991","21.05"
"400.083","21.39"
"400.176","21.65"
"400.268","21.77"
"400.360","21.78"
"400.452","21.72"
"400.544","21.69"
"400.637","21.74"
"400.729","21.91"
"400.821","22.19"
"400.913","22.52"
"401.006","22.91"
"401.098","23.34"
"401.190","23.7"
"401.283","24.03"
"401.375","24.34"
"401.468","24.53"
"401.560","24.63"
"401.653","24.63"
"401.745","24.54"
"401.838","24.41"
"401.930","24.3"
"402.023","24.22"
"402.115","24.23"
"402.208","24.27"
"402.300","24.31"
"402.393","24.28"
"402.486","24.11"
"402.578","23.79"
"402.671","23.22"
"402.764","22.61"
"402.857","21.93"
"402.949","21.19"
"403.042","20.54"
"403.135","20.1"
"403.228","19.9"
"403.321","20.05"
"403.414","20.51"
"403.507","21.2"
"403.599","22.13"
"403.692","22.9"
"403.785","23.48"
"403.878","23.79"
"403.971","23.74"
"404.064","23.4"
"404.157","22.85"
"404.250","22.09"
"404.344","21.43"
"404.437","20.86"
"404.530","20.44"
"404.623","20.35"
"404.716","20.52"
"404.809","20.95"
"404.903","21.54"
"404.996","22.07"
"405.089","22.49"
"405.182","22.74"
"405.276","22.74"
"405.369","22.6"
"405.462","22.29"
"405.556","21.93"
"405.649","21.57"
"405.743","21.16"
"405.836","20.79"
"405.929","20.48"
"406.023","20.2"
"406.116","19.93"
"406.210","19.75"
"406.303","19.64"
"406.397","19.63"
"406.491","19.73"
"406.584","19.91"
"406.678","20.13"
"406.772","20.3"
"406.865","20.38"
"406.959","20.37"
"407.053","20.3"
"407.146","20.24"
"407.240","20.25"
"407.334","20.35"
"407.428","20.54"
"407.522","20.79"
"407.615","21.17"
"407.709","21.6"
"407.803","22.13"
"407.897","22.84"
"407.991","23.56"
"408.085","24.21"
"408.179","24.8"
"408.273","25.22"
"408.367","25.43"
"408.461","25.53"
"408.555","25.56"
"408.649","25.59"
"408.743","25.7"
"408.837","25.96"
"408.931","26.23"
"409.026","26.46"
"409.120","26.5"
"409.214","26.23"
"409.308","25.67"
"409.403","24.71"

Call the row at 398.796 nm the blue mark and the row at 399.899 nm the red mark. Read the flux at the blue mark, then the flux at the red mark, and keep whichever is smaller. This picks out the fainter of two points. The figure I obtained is 19.6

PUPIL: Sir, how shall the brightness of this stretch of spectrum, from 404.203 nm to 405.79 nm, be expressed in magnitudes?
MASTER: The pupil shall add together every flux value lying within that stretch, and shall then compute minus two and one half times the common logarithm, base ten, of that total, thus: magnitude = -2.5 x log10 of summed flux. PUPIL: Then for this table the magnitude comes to -6.4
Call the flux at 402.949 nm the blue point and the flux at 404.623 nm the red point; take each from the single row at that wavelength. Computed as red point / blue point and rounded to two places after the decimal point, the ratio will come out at 0.96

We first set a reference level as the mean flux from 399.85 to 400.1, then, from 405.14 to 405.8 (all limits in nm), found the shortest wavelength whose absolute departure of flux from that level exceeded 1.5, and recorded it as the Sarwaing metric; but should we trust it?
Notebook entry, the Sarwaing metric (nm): 405.182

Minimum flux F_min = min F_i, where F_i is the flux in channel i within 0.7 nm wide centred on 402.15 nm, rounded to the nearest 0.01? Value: 24.11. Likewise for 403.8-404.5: 20.86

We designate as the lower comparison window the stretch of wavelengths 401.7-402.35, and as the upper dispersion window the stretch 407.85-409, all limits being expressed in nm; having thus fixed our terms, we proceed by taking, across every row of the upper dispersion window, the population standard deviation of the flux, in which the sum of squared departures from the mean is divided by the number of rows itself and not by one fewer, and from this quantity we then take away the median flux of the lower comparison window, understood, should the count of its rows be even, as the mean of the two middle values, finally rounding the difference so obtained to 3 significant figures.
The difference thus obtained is -23.3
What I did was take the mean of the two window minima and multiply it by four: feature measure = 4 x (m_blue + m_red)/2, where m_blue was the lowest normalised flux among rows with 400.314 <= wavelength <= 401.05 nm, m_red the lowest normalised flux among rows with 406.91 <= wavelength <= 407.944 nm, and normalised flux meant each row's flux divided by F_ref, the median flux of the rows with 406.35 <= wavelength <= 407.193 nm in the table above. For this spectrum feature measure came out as 4.14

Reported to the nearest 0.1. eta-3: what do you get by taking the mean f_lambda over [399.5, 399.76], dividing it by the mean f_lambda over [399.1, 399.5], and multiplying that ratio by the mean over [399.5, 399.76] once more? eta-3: 20.9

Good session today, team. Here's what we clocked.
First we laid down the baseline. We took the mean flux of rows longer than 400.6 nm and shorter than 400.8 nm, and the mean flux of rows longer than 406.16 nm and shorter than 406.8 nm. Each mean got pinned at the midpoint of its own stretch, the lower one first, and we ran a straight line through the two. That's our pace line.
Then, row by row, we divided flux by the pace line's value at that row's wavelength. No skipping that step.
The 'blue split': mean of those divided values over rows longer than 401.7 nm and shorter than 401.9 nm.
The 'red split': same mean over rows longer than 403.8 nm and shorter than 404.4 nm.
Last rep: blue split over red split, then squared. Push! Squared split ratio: 1.1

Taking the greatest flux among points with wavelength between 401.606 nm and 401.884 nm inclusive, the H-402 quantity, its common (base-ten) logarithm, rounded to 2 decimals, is 1.39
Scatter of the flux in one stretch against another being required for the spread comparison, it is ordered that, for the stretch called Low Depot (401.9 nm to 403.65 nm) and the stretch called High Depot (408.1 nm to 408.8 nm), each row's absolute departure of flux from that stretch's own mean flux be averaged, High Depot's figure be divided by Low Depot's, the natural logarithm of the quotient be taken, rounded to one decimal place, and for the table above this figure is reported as -1.9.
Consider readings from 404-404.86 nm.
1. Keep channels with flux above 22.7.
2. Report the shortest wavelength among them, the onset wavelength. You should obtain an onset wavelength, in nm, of 404.064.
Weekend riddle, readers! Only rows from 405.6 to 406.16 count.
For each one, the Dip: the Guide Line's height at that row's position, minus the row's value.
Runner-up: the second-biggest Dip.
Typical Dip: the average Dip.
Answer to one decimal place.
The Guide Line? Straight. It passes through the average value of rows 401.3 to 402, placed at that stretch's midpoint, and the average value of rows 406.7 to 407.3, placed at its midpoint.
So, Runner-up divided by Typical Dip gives 1.8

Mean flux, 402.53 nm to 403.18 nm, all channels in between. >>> 21.9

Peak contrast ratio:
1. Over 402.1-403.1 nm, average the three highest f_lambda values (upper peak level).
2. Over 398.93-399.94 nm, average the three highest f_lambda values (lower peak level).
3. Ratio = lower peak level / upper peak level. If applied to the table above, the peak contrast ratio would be 0.85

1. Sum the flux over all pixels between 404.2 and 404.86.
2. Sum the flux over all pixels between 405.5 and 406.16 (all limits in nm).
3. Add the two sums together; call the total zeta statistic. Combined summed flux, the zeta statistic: 293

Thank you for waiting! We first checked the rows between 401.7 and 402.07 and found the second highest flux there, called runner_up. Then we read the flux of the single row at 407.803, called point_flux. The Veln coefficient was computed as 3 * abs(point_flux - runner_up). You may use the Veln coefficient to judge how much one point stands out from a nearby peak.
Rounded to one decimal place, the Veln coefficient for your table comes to 6.8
